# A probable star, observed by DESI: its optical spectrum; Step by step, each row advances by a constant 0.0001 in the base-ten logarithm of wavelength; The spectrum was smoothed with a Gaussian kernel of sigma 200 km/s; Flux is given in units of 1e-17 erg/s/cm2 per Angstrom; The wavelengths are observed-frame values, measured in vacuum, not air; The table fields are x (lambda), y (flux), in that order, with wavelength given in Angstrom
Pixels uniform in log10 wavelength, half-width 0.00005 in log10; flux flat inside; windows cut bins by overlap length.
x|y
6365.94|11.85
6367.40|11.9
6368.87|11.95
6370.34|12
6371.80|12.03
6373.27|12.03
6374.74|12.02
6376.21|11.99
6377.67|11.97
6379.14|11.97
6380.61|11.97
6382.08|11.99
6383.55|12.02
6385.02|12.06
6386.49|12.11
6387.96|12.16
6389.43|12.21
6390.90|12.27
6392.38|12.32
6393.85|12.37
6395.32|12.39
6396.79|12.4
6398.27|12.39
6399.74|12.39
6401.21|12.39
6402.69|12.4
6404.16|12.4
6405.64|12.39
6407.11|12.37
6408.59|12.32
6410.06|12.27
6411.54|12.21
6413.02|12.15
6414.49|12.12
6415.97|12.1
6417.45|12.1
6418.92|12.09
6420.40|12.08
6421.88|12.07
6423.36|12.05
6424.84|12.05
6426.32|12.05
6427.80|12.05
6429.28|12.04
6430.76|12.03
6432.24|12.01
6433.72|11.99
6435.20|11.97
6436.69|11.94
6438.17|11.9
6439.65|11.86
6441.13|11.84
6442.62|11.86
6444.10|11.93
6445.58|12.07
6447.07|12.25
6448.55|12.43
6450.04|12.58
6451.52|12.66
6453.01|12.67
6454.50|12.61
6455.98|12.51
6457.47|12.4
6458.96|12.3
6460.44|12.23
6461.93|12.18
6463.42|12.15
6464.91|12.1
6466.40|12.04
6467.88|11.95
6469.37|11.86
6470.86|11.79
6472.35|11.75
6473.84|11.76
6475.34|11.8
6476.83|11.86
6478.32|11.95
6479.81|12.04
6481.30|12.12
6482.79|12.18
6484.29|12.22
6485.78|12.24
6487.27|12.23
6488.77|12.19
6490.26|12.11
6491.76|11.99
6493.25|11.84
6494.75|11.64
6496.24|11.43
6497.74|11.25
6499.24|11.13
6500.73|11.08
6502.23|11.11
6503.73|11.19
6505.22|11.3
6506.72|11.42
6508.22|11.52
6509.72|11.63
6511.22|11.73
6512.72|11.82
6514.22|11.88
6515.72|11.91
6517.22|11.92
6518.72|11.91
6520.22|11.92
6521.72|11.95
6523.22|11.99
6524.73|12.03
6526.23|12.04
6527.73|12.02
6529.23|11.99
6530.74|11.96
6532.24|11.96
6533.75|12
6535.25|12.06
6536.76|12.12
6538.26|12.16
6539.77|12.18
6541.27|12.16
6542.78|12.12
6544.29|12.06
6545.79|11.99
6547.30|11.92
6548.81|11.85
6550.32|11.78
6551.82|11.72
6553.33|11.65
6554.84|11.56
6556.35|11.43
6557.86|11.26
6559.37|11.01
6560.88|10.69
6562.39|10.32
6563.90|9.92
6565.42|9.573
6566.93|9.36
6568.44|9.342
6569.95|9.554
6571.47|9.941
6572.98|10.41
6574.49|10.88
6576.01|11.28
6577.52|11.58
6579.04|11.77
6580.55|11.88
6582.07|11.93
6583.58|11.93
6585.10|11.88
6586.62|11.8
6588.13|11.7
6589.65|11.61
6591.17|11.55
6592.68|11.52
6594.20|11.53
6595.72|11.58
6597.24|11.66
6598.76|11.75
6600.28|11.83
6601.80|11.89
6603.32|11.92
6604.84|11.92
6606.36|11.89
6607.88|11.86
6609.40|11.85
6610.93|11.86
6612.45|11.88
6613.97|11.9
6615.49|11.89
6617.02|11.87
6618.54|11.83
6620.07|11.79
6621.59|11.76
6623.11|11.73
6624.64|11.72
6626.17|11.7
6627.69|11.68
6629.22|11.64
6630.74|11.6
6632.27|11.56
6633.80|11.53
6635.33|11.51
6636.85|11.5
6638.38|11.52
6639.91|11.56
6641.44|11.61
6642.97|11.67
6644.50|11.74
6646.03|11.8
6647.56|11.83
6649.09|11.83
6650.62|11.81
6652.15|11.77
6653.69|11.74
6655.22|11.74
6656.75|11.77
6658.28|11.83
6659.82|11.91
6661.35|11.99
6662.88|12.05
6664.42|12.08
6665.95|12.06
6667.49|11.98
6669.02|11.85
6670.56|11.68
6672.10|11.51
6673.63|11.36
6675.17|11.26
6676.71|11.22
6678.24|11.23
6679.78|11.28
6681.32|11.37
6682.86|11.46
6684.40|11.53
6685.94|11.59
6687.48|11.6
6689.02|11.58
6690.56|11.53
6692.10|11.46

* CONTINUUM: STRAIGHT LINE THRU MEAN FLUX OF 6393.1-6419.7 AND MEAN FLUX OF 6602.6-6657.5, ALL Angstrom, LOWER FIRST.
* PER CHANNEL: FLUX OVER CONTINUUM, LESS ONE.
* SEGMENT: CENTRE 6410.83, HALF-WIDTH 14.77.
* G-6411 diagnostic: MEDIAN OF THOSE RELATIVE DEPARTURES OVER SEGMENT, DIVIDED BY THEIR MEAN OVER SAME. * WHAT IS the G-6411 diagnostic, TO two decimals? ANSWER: 0.93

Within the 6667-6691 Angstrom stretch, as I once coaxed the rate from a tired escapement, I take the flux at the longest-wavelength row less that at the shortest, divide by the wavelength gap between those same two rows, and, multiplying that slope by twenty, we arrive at -0.39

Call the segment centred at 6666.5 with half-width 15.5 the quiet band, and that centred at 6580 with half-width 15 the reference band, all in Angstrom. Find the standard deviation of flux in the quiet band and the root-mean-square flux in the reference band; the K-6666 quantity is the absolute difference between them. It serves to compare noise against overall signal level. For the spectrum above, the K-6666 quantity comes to 10.8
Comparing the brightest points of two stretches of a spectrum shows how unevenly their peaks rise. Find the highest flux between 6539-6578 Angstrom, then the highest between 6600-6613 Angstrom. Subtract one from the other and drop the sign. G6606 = 0.3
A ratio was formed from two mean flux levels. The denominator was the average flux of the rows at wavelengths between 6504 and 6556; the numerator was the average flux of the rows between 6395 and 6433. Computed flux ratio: 1.027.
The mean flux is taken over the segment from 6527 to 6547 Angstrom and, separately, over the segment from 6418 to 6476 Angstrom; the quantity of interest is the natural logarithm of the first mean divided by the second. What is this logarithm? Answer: 0.00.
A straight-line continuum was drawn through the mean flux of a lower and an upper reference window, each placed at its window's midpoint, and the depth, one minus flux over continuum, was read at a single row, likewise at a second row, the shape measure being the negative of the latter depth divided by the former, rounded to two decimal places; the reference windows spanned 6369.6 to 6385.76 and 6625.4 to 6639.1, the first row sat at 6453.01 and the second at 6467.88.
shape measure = -0.12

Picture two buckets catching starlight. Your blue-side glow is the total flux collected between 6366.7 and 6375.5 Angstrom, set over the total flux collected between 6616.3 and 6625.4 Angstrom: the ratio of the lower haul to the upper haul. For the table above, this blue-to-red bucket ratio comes 0.98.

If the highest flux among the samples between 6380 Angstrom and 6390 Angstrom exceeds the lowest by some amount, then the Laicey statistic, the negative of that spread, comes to -0.24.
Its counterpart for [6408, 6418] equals -0.22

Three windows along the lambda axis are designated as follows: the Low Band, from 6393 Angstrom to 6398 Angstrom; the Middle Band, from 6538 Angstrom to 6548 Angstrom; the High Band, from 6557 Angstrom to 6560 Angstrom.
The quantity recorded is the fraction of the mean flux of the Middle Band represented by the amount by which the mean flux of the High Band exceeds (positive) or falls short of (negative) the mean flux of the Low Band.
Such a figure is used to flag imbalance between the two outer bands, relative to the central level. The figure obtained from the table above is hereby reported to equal -0.10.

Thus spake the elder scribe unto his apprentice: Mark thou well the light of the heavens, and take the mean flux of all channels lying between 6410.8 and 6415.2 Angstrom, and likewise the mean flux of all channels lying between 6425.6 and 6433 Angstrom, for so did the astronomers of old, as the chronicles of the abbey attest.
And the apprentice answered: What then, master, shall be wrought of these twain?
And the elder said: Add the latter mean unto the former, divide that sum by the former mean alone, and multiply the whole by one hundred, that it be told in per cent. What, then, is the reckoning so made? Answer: 199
